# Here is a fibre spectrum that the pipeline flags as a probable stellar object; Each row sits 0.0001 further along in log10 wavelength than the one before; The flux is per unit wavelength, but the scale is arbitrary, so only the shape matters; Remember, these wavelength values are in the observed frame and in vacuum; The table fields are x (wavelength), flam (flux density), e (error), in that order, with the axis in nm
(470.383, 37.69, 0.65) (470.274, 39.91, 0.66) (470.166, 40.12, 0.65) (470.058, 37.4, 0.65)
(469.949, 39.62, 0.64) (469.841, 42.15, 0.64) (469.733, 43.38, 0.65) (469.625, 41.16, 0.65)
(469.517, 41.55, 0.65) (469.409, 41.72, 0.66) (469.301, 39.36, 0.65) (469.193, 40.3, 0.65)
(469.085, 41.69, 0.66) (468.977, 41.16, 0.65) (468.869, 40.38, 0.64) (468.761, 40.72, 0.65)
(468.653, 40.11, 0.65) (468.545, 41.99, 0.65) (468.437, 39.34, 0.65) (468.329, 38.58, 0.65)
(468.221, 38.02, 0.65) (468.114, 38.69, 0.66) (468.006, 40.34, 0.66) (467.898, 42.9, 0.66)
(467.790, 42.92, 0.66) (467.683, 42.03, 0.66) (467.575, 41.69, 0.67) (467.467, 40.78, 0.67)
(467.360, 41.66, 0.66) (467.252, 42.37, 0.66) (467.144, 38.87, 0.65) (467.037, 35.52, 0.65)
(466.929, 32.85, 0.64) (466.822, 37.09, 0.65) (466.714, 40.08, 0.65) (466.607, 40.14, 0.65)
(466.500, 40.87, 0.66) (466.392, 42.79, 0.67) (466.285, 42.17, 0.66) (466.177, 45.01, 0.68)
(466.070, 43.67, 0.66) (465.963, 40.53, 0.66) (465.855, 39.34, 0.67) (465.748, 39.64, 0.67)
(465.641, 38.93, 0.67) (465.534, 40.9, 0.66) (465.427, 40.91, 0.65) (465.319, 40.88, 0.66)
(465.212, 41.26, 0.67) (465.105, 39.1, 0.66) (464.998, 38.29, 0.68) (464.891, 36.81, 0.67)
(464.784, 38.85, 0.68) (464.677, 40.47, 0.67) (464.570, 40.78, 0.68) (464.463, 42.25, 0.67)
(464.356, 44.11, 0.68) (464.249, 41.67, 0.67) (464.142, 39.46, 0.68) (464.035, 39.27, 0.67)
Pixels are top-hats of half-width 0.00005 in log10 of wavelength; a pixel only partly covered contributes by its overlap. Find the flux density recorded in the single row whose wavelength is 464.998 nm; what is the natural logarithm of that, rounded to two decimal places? 3.65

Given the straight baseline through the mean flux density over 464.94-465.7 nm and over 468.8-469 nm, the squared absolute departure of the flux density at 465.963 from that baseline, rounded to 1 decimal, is 0.1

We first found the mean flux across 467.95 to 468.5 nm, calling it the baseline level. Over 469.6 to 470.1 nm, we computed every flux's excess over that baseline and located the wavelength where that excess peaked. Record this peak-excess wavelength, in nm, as 469.733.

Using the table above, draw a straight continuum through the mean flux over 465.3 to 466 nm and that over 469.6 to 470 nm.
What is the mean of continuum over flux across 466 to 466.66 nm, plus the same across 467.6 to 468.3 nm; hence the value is 1.96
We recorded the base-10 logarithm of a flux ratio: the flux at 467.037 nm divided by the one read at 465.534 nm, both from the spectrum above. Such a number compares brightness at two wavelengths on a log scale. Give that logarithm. -0.06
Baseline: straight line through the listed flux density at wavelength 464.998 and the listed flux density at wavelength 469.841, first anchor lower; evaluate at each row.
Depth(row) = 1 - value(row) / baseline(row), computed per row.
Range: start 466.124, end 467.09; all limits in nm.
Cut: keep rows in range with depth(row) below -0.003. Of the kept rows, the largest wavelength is 466.714 nm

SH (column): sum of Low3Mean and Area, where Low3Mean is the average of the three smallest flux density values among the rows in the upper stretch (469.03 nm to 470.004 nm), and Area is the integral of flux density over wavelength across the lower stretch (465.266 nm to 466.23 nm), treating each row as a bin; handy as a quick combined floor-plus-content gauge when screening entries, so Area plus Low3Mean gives 79.4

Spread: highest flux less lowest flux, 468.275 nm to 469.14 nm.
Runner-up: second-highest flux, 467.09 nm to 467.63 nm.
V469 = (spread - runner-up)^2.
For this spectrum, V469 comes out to 1465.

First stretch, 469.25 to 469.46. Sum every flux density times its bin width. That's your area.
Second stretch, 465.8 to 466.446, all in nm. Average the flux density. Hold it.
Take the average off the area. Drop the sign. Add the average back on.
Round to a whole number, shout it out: 76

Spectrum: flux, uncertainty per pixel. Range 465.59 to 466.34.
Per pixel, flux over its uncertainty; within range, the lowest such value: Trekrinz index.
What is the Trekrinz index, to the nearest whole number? 58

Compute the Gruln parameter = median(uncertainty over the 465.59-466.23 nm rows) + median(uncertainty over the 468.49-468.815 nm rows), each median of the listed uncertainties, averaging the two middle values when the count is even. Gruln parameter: 1.32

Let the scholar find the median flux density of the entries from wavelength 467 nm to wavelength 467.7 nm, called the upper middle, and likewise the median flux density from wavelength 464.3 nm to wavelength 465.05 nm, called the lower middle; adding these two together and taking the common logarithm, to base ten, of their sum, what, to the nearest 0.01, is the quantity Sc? 1.91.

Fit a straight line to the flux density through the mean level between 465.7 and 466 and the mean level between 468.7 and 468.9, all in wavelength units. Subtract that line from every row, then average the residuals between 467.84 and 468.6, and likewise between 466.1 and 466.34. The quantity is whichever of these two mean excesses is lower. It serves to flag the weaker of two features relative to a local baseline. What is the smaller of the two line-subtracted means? -0.4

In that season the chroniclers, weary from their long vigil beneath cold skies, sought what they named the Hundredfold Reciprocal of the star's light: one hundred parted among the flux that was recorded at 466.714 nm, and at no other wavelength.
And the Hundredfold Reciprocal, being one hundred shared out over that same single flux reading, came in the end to 2.50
